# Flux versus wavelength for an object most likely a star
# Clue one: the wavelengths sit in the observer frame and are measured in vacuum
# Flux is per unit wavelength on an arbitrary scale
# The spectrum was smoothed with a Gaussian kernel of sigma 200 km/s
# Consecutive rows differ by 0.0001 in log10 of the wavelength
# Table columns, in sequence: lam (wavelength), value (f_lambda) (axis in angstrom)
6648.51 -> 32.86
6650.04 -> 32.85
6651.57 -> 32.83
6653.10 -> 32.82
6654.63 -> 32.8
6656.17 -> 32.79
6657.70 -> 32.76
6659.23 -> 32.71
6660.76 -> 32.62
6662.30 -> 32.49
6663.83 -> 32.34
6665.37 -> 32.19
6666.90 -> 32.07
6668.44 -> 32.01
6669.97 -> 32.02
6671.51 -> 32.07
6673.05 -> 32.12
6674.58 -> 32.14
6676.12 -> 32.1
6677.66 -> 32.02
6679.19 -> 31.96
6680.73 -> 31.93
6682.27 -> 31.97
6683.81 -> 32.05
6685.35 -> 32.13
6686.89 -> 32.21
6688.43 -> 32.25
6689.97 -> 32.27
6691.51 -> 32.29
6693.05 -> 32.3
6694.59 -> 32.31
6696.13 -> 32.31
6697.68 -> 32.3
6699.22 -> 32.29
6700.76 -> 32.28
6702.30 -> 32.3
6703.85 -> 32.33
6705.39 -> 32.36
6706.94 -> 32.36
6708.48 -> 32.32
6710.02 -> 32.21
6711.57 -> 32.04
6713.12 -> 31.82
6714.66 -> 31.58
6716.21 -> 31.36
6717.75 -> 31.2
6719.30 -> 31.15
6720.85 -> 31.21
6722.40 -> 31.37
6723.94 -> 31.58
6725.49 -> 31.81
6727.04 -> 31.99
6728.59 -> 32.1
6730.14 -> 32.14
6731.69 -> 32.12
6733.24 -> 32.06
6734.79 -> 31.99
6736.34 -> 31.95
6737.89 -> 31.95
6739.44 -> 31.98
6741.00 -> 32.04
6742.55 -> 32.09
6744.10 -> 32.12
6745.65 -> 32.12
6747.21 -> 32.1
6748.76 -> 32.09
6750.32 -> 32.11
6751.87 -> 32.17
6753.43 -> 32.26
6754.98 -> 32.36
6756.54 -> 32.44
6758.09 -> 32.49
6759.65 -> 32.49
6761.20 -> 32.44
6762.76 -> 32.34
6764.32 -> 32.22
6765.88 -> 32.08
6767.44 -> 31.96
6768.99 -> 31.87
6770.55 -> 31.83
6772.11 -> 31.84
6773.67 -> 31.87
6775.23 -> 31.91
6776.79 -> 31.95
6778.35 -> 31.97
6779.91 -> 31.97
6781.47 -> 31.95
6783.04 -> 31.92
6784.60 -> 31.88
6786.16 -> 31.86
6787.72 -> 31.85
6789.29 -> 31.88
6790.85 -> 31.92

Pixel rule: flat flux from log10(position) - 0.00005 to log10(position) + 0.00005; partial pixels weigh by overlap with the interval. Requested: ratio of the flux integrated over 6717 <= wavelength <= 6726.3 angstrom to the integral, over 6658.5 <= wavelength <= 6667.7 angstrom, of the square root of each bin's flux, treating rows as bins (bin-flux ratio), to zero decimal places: 6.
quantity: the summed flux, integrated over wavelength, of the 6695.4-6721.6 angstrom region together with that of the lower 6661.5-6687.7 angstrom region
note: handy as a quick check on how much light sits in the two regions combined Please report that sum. 1678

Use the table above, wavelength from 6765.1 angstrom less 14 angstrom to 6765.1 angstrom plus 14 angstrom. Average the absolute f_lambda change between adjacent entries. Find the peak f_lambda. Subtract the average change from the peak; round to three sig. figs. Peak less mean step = 32.4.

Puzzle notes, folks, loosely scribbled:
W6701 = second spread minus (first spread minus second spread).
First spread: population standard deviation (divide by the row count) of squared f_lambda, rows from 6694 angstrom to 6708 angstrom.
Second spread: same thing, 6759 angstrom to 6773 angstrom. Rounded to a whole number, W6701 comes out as 30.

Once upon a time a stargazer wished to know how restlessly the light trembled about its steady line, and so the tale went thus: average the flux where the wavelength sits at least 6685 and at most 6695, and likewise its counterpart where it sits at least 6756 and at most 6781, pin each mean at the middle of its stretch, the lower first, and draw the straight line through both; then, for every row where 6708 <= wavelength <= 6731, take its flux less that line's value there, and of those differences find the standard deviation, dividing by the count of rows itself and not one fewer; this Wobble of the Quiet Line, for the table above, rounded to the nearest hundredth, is 0.39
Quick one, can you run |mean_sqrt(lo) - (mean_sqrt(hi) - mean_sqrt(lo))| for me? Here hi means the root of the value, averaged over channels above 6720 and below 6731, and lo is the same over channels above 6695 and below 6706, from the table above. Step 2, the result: 5.73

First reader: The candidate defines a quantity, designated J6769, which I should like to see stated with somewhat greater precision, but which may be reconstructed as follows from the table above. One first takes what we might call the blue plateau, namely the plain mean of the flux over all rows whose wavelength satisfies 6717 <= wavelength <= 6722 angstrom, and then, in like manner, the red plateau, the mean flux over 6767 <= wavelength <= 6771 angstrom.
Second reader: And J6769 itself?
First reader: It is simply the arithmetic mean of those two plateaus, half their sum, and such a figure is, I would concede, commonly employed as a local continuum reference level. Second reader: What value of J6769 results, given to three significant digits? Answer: 31.5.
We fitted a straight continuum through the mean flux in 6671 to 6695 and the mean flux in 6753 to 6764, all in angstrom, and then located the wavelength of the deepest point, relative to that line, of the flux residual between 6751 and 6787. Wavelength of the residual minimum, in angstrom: 6786.16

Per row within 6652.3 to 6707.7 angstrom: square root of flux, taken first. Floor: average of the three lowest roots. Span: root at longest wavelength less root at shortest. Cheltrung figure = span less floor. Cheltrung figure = -5.69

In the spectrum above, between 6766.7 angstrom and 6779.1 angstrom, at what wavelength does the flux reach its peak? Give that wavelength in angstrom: 6778.35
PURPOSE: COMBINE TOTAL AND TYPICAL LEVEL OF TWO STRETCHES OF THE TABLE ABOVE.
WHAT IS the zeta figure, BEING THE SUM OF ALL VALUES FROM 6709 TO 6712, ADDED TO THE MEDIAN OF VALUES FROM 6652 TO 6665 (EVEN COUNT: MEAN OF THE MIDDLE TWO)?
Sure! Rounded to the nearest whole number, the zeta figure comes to 97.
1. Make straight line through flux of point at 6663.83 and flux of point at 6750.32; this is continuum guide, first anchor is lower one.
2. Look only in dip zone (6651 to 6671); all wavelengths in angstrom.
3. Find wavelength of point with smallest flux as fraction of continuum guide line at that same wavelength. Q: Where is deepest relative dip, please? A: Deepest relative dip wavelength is 6668.44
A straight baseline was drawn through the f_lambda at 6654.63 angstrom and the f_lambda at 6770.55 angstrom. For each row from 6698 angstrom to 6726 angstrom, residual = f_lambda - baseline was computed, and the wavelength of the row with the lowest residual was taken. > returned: 6719.30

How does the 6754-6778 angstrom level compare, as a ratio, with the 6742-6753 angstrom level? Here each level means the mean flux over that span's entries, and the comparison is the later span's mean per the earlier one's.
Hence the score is 1.001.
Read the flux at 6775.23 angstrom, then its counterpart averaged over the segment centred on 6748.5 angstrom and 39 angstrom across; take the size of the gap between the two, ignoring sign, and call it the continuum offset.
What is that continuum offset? 0.25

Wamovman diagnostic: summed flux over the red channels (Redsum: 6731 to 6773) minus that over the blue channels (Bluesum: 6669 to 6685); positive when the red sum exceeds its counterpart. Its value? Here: 547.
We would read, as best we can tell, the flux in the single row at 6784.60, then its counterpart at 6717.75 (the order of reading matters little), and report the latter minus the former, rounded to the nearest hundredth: -0.68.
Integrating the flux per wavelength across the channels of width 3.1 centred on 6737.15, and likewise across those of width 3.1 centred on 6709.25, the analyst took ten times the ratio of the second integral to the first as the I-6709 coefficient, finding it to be 10.1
